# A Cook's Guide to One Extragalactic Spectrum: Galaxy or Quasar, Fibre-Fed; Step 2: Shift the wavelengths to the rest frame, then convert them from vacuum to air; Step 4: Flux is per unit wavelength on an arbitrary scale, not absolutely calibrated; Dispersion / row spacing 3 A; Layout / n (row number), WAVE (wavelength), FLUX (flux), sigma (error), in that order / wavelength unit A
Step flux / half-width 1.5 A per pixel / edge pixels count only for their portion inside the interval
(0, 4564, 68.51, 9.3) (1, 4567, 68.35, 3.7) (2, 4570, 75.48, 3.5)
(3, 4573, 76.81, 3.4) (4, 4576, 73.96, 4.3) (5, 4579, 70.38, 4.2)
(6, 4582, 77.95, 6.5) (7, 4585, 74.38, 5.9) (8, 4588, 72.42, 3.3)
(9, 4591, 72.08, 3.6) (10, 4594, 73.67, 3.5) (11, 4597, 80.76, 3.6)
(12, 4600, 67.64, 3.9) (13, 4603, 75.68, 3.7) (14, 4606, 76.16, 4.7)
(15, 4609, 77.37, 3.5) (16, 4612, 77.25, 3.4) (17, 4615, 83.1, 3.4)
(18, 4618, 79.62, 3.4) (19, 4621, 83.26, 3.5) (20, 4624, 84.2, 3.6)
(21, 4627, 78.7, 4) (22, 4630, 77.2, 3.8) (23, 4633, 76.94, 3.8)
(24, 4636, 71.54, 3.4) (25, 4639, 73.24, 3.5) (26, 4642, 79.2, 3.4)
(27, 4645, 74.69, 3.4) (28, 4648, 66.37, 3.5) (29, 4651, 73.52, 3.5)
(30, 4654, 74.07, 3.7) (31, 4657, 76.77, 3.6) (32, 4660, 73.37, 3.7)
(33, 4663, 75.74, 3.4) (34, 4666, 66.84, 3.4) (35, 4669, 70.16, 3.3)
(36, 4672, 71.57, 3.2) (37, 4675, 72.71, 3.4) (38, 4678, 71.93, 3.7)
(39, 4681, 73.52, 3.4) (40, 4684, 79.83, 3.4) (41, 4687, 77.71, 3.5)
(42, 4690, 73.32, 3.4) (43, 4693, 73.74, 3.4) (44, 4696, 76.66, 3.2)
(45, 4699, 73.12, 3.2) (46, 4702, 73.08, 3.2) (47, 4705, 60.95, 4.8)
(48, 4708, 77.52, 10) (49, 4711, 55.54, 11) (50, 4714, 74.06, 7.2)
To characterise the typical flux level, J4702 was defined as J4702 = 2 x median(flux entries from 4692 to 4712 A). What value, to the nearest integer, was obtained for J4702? 146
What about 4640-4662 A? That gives 148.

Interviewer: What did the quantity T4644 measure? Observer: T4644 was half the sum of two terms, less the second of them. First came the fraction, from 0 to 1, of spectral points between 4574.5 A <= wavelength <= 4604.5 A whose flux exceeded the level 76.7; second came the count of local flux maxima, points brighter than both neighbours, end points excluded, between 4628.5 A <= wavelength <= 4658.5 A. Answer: -0.4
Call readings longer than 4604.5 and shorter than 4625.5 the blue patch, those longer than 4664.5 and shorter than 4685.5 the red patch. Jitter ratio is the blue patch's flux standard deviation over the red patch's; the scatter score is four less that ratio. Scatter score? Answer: 3.2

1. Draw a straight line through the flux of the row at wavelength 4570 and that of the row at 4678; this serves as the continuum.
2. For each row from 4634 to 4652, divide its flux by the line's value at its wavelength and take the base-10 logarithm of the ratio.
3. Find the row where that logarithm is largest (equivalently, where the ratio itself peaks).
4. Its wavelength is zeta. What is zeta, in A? 4642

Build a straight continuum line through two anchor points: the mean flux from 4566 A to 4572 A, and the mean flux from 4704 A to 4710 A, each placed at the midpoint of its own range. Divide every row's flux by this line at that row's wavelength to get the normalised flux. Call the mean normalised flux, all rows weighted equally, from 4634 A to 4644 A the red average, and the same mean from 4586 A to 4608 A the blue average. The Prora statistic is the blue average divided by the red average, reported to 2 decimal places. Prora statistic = 0.98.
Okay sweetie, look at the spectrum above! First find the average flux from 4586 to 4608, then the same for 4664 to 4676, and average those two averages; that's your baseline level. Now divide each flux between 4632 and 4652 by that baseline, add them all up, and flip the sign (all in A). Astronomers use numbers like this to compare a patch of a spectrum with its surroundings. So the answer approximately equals -7.1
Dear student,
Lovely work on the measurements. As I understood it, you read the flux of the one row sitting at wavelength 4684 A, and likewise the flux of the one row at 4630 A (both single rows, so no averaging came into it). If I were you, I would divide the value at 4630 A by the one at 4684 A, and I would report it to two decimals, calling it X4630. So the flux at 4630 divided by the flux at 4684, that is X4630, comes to 0.97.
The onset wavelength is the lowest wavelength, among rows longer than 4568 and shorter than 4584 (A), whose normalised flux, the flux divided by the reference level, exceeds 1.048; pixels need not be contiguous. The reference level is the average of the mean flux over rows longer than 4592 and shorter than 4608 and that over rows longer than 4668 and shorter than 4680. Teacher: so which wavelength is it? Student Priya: 4573 A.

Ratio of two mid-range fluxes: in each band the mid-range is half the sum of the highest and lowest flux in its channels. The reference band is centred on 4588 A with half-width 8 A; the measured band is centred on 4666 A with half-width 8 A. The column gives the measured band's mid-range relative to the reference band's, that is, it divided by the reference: 0.95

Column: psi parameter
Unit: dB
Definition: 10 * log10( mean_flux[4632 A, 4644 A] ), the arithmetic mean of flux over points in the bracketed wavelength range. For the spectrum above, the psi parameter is 18.76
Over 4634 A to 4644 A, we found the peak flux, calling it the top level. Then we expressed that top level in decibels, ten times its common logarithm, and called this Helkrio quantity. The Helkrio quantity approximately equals 19.0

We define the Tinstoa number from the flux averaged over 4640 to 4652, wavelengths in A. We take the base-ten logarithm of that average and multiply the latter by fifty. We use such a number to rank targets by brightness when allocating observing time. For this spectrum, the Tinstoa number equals 93.3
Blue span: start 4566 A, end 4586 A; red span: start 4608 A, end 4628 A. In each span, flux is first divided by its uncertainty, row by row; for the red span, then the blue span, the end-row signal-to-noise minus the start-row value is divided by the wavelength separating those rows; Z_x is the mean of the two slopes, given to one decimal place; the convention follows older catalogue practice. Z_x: -0.2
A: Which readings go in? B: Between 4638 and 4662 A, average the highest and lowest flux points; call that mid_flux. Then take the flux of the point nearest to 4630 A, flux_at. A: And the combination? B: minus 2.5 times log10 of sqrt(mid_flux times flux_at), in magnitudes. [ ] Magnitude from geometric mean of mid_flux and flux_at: -4.69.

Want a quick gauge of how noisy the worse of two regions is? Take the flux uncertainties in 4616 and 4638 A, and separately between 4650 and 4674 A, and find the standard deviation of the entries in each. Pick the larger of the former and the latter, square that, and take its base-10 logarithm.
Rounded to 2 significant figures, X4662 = -1.3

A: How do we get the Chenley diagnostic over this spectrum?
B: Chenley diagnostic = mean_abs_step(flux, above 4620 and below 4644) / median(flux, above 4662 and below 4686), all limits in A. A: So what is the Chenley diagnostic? 0.042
